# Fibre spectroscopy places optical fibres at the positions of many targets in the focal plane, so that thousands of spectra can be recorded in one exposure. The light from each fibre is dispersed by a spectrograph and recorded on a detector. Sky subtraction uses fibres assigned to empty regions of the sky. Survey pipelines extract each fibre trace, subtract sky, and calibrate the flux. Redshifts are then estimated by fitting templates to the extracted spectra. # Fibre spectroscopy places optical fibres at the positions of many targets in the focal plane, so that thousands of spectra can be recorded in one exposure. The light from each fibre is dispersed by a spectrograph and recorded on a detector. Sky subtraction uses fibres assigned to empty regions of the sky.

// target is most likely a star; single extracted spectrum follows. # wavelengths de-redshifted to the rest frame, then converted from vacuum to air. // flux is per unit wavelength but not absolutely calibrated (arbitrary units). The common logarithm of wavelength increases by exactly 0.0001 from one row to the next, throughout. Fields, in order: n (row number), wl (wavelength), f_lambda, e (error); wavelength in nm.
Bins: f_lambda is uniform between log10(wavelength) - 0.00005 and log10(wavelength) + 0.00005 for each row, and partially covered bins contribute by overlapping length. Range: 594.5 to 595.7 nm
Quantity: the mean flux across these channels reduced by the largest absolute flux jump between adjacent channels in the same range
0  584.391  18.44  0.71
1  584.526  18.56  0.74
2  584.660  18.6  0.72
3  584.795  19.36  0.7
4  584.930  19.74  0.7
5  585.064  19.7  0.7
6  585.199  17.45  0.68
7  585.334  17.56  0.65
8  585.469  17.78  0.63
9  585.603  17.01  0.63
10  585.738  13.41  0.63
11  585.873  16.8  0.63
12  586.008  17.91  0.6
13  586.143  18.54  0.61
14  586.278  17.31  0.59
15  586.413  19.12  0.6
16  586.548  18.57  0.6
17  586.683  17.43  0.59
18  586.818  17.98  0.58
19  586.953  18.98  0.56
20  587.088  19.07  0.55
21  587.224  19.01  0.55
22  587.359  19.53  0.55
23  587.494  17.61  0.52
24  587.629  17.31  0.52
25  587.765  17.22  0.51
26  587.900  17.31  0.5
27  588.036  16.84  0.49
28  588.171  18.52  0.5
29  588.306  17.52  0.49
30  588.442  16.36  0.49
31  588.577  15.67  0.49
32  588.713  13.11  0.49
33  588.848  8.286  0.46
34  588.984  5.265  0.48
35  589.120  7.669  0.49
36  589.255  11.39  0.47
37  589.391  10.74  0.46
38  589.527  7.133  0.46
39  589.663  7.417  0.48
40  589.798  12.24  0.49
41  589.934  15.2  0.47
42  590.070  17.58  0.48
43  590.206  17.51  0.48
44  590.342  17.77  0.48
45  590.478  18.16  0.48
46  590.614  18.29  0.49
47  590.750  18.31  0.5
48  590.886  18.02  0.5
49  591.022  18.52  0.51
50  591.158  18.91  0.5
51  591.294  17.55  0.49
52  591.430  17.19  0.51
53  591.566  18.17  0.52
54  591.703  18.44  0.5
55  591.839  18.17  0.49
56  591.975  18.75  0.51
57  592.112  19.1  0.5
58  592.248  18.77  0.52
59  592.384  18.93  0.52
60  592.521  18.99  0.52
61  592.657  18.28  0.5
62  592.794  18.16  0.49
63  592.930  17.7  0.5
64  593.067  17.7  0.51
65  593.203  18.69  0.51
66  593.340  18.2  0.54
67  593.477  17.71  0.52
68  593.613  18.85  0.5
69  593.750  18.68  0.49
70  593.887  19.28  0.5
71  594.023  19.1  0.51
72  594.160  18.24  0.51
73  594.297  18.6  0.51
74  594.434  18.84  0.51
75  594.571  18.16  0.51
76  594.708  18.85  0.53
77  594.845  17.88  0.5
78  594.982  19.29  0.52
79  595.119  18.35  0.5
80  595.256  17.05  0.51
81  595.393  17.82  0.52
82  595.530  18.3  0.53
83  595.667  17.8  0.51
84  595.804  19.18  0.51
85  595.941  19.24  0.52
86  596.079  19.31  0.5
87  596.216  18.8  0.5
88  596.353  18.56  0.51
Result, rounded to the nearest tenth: 16.8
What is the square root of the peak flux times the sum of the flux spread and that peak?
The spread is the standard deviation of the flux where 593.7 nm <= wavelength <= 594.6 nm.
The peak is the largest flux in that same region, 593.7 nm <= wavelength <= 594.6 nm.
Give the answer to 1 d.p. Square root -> 19.5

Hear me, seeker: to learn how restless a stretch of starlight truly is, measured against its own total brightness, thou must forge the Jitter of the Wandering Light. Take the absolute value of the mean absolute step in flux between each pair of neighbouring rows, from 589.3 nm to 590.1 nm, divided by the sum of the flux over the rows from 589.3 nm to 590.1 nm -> 0.0400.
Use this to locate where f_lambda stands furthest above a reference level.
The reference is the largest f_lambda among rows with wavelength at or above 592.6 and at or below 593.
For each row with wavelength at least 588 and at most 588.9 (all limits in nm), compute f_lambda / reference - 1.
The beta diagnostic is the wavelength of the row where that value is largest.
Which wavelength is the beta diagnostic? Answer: 588.171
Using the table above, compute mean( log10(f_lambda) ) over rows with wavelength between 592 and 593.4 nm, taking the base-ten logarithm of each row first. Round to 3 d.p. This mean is 1.266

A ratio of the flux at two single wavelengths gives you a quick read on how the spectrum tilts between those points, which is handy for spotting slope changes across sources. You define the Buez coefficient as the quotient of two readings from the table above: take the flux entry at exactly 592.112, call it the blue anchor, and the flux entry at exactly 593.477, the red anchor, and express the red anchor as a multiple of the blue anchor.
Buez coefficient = 0.927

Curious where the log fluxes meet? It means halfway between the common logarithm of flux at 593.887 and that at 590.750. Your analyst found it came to 1.27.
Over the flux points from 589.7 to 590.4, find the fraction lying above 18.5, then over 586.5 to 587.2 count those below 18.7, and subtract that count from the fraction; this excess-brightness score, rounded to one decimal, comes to -3.0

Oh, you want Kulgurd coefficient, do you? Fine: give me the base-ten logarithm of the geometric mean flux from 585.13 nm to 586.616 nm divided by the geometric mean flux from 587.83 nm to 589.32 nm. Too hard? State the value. 0.14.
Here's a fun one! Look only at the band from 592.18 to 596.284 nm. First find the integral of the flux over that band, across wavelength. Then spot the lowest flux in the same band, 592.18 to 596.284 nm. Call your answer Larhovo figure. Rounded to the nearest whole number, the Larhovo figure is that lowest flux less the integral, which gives -59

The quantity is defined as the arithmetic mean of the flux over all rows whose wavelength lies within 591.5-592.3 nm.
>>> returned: 18.6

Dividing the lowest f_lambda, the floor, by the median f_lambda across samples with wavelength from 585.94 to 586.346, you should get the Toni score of 0.97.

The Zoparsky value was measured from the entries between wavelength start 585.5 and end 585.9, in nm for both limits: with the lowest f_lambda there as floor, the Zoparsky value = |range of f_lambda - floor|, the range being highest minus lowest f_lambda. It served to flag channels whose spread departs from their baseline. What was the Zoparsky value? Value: 9.8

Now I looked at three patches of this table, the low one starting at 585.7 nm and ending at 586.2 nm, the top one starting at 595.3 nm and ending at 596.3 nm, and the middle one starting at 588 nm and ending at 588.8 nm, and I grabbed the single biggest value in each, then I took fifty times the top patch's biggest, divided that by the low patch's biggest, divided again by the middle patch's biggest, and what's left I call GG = 2.81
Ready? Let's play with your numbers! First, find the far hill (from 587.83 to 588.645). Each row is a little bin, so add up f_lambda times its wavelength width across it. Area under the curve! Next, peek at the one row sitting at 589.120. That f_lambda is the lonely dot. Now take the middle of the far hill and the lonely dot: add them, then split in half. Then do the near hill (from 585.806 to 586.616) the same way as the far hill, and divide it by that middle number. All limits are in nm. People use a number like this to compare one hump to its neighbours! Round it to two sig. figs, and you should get 1.4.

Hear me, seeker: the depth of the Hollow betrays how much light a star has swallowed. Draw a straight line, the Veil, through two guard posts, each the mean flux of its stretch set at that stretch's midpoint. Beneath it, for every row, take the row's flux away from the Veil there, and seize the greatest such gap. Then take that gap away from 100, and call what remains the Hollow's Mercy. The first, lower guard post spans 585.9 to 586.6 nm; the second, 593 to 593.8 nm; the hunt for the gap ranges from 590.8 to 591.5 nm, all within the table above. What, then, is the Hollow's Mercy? 98.9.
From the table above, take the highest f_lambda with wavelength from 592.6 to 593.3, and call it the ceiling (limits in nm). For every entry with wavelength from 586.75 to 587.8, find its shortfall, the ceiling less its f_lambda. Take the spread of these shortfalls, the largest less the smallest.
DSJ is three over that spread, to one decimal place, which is 1.3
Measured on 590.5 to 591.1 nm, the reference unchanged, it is 6.0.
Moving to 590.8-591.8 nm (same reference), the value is 1.7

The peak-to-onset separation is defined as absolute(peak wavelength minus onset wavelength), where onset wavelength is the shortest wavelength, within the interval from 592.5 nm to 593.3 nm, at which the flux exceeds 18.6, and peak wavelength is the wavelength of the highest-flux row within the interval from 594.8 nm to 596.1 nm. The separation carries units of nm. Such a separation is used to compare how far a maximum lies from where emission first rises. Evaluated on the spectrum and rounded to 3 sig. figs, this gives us 3.56 nm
